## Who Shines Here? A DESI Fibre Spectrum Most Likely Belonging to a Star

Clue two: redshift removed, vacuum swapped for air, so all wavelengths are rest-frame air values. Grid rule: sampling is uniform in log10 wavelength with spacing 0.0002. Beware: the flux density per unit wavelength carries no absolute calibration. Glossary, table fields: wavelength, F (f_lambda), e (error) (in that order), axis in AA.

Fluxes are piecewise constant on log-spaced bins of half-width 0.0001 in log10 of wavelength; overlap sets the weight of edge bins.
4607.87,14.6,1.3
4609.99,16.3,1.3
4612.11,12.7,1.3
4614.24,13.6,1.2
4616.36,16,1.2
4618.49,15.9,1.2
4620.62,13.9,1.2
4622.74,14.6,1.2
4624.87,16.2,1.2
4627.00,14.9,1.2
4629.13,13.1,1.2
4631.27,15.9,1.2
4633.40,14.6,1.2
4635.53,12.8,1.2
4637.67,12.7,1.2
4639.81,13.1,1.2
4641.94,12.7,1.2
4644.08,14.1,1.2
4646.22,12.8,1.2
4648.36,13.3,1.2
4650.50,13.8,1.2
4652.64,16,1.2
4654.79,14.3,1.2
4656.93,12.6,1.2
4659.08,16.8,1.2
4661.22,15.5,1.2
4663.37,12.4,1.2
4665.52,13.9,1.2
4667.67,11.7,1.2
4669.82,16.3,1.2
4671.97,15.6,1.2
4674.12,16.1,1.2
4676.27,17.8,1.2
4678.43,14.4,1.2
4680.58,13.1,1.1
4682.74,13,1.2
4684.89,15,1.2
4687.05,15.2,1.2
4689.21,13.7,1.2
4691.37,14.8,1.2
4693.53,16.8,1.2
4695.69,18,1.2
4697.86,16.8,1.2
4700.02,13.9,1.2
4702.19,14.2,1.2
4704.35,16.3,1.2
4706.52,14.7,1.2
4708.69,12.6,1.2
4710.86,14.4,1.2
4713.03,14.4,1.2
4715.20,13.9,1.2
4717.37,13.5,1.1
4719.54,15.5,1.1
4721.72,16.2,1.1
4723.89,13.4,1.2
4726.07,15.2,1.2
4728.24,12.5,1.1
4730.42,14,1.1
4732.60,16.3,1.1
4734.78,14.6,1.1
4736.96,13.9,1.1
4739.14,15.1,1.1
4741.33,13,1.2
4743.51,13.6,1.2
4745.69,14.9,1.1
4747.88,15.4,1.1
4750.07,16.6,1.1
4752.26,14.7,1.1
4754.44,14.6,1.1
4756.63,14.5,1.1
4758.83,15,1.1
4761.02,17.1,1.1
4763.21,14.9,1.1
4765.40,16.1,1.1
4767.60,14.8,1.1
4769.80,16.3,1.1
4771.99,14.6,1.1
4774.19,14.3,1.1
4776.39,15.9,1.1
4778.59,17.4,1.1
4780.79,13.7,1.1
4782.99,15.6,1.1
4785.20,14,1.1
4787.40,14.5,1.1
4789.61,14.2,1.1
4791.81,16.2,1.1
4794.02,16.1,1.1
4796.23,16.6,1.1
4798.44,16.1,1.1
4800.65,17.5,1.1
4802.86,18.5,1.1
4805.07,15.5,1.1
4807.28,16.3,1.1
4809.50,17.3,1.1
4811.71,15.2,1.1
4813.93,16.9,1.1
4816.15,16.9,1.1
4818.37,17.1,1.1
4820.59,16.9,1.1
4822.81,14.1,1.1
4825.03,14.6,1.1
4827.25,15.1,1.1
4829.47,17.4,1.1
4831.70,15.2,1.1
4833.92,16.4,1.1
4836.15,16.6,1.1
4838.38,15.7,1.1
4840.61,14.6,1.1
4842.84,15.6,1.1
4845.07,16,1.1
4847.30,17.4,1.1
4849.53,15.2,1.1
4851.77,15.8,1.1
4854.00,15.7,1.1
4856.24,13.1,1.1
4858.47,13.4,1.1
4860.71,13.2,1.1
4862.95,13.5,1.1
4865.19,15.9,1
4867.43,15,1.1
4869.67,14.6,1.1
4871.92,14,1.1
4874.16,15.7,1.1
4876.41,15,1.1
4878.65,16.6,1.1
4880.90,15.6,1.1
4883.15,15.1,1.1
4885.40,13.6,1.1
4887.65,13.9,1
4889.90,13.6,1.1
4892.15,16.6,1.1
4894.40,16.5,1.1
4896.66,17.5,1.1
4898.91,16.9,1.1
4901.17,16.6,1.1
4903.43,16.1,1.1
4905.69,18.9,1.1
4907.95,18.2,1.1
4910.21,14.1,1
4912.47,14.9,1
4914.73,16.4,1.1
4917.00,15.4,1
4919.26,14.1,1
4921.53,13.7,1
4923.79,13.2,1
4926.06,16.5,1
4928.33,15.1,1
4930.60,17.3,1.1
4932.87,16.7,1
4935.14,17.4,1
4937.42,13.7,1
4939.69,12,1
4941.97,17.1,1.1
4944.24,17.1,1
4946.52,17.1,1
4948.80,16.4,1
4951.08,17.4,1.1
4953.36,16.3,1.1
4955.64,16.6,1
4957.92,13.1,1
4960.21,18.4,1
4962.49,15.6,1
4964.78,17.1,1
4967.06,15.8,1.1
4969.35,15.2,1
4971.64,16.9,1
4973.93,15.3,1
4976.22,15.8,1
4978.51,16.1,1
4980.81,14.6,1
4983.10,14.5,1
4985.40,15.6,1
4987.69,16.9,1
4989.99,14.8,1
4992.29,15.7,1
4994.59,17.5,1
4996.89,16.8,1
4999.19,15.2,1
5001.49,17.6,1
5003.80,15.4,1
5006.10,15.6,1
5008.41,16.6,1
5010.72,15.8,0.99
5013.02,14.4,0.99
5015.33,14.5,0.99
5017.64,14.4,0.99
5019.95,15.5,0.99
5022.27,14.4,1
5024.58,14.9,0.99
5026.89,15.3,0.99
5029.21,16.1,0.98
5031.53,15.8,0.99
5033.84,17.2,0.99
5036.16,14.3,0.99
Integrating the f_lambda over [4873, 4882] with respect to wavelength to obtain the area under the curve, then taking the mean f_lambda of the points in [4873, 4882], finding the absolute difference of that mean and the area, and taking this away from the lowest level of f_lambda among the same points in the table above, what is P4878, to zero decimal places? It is -111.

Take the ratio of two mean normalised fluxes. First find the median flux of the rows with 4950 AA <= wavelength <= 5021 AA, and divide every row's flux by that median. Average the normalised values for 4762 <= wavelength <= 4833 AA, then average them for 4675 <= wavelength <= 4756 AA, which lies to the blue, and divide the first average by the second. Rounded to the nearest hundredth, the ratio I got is 1.07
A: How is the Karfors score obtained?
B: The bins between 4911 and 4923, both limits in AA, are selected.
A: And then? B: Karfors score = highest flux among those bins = 16.4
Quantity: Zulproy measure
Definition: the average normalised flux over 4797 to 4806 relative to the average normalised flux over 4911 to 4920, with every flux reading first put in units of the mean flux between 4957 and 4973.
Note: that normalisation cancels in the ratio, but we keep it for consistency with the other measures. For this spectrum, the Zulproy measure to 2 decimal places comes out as 1.11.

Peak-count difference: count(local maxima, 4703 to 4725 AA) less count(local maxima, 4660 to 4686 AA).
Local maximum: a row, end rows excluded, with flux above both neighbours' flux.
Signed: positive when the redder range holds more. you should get -2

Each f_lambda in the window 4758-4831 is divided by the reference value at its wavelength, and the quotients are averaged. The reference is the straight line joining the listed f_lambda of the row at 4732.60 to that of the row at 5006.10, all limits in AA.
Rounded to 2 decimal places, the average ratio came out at 0.98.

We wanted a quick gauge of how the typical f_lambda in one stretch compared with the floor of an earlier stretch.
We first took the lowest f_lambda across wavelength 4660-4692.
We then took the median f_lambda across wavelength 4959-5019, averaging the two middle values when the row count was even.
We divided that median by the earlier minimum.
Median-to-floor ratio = 1.34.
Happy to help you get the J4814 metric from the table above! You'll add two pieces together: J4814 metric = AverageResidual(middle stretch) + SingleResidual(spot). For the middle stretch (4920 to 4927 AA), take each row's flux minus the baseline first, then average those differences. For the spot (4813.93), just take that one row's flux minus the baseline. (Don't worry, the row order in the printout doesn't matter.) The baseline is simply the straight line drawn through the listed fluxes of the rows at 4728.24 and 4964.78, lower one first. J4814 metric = 1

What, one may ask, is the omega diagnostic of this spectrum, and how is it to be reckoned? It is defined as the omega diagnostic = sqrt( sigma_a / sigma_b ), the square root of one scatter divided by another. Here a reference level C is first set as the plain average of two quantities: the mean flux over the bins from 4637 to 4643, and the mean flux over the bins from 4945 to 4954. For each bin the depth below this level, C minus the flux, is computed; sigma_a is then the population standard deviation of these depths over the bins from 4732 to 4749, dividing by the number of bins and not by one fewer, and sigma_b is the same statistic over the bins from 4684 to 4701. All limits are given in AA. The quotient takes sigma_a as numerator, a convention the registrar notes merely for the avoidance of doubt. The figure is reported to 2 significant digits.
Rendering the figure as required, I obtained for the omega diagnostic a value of 0.84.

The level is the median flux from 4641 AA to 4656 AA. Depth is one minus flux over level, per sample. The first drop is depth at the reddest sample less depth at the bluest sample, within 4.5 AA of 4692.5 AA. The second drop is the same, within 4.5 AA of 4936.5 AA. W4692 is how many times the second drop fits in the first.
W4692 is -0.9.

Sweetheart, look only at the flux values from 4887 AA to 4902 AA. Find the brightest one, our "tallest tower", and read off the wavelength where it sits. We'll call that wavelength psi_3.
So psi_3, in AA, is 4896.66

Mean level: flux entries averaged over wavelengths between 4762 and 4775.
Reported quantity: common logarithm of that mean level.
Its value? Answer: 1.18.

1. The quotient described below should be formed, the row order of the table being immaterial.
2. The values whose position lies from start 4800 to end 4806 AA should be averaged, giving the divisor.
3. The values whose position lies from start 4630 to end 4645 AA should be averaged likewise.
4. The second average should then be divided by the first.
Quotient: 0.80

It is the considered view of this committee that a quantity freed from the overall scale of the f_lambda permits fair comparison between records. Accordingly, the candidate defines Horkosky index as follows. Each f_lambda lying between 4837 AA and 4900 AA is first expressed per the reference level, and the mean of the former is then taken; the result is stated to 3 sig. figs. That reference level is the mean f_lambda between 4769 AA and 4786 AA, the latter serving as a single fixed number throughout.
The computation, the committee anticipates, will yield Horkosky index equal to 0.998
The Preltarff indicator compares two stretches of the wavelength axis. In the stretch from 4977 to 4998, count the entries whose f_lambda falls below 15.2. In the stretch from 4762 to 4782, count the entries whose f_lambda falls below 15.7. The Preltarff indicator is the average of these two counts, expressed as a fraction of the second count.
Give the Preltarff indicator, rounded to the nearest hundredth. 0.80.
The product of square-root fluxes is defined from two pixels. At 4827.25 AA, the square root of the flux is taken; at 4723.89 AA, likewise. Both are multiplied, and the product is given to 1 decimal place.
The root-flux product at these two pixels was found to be 14.2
